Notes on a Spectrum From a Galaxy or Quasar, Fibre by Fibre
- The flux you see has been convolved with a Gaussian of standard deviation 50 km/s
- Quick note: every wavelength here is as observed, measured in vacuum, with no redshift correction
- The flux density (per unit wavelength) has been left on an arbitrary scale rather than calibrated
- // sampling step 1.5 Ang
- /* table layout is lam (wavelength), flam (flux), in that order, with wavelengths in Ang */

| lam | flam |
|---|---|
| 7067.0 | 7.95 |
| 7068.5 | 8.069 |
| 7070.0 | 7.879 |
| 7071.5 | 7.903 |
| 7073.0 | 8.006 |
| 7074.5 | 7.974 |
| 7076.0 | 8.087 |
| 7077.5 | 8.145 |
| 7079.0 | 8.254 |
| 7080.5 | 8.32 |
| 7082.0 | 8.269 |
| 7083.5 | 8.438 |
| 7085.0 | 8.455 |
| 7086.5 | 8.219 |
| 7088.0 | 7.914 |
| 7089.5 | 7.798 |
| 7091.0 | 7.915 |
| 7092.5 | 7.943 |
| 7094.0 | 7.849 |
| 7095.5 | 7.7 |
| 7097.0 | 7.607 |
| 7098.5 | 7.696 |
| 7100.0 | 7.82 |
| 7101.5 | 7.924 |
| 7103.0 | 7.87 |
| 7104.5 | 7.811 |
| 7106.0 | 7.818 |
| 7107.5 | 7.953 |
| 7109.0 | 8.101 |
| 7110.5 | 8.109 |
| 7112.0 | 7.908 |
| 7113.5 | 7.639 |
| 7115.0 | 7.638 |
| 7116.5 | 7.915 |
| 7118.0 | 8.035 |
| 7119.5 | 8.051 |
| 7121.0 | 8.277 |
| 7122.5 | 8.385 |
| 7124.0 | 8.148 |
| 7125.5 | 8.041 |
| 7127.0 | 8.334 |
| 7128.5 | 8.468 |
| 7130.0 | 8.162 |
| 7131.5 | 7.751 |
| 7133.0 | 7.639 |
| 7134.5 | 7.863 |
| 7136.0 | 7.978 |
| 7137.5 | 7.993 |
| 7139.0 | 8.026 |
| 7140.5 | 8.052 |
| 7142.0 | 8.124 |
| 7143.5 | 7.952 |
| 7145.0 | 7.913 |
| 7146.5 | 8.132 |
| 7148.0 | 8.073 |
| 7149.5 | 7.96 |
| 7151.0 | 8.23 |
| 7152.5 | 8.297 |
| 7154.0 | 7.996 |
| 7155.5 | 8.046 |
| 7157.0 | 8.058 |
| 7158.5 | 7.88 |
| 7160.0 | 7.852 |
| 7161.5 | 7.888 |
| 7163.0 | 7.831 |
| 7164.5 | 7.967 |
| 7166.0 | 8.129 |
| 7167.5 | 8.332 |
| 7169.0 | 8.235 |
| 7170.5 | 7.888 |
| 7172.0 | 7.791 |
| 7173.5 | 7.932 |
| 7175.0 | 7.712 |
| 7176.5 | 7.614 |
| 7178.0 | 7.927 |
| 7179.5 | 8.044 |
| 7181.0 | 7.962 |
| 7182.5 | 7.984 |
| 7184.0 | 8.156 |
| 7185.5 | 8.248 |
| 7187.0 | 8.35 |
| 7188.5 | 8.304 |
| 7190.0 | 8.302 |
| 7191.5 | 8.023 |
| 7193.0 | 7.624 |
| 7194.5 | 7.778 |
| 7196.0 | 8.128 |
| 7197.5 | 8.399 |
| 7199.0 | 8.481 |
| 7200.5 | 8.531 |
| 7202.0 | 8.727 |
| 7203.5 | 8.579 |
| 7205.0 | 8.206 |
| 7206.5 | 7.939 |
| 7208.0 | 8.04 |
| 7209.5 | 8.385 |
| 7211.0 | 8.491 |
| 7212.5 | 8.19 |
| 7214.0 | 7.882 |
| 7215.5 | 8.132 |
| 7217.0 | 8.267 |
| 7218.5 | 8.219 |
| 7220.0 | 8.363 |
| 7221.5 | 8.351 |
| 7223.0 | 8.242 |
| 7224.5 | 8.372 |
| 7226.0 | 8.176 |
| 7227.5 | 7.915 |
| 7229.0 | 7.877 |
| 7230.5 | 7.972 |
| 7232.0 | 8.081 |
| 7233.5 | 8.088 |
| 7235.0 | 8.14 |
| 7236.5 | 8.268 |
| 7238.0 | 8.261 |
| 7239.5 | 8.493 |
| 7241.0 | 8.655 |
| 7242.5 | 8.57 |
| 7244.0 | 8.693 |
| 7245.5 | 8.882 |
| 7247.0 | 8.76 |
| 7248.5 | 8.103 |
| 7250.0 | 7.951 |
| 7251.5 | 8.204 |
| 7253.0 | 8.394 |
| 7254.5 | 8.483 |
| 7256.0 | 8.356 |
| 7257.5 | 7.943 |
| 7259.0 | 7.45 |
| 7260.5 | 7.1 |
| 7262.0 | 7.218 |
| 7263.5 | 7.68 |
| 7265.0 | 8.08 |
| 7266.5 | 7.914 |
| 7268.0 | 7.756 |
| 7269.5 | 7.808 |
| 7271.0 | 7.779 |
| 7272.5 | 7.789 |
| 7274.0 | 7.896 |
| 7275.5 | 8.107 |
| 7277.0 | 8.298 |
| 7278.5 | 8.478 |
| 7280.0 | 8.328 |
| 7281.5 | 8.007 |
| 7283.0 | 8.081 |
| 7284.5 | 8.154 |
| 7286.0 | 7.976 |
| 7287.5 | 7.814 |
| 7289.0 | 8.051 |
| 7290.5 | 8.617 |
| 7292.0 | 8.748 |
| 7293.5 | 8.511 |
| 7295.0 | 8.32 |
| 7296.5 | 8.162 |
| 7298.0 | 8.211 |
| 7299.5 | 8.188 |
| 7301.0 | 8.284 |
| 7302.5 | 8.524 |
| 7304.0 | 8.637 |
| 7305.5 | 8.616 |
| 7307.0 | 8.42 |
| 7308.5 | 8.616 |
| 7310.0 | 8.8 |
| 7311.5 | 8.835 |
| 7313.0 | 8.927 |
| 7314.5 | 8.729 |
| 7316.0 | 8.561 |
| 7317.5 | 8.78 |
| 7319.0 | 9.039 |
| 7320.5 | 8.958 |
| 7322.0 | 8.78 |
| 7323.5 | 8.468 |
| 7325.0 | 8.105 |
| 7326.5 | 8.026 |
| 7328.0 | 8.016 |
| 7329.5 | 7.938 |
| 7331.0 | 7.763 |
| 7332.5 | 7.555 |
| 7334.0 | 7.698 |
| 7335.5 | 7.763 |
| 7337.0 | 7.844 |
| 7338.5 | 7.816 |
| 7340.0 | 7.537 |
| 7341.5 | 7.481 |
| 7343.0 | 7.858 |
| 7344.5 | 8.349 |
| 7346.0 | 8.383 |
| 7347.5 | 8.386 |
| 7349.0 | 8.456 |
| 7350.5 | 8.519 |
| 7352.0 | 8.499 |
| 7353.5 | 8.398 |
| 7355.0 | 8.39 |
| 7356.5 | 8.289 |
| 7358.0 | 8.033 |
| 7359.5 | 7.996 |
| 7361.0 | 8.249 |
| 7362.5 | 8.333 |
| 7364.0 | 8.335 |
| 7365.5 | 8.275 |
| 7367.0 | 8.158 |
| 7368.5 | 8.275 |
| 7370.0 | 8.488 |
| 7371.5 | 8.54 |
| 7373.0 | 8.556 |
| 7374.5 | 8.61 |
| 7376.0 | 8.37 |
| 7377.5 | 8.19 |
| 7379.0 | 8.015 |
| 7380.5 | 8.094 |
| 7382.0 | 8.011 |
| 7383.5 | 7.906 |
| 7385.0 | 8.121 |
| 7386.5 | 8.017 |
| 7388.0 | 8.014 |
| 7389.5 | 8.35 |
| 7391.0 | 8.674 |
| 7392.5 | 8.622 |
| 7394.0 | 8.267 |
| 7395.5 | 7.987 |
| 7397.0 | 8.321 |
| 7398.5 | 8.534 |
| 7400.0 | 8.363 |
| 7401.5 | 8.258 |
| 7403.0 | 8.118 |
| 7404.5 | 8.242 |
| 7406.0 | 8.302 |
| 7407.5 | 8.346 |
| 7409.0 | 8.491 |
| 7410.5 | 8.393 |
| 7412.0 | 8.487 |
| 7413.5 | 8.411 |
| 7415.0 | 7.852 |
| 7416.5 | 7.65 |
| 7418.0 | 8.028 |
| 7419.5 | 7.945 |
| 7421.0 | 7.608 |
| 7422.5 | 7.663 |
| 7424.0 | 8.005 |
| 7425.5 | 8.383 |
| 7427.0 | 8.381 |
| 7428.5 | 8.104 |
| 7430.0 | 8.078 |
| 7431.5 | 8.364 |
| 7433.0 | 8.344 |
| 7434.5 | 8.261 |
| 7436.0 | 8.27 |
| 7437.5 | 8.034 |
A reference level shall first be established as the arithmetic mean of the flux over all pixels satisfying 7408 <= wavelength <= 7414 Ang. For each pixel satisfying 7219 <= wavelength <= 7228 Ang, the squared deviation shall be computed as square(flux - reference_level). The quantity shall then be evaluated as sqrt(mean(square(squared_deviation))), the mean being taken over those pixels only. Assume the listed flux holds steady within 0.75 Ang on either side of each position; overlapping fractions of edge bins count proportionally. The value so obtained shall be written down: 0.12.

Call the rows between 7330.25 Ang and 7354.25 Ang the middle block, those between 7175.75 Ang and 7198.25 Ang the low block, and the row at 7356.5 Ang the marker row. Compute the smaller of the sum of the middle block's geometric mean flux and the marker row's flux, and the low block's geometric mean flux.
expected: 8.05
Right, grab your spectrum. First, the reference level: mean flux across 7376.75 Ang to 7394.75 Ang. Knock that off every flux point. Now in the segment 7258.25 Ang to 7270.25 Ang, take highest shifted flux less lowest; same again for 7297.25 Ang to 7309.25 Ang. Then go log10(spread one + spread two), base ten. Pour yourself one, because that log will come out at 0.155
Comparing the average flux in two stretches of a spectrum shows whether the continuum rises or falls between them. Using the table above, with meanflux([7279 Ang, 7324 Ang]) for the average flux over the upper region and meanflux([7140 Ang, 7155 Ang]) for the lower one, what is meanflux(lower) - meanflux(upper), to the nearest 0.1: -0.4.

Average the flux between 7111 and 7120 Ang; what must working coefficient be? 7.9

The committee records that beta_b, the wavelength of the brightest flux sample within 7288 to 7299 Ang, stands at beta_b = 7292.0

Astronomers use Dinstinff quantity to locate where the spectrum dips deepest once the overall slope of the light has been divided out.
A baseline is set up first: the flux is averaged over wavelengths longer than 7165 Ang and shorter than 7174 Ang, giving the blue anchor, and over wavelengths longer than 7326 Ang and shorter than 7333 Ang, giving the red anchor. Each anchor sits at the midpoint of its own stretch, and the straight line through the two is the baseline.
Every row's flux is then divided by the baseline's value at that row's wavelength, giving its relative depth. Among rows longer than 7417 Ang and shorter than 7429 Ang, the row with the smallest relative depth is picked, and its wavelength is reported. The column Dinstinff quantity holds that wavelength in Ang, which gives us 7421.0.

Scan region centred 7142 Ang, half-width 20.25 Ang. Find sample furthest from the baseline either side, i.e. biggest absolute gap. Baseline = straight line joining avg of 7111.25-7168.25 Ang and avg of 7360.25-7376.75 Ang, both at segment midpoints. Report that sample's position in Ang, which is 7128.5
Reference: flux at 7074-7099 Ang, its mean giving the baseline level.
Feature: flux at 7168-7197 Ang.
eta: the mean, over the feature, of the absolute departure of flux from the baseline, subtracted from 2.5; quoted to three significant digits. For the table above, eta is 2.31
